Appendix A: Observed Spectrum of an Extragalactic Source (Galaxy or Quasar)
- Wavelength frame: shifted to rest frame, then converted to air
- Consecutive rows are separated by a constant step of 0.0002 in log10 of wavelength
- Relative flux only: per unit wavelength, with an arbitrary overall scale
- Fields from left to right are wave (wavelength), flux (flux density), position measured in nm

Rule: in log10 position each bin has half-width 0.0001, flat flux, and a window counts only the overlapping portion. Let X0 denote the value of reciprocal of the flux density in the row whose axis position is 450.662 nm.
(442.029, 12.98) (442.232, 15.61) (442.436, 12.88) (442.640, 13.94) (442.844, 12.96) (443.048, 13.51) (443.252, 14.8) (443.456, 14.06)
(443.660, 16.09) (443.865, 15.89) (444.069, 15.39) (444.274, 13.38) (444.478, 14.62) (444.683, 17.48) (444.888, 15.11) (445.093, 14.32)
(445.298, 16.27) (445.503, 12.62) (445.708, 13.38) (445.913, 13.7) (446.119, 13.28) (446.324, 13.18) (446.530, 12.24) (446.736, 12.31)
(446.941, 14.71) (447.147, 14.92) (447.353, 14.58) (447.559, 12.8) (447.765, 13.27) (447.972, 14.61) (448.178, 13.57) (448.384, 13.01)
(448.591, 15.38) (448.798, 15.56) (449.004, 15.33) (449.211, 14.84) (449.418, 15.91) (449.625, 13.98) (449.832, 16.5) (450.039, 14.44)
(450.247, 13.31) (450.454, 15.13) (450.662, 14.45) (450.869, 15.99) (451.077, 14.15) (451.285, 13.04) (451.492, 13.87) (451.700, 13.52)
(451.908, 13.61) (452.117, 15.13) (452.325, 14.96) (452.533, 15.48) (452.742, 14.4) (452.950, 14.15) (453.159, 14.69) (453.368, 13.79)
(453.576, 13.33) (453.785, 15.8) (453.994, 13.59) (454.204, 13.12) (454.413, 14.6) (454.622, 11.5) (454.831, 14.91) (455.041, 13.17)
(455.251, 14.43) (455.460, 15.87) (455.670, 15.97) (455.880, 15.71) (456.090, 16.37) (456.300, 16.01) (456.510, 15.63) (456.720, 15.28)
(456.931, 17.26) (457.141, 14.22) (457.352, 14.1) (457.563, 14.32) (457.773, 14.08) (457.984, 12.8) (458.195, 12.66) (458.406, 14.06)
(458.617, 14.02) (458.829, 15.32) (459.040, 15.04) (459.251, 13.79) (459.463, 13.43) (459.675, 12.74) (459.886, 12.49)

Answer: 0.069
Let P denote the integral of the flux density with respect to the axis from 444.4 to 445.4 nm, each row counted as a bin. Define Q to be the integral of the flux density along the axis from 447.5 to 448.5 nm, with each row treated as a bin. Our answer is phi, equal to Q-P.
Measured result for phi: -2.1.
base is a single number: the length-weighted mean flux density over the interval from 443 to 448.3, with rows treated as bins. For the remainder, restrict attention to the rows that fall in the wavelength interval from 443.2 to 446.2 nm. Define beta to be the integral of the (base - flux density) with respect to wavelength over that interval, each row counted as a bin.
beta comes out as -1.39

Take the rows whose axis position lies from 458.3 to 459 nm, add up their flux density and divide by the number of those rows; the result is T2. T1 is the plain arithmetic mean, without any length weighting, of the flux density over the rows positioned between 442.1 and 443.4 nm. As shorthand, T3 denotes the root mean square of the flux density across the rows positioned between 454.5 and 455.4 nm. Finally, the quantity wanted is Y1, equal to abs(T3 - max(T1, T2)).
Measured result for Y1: 0.9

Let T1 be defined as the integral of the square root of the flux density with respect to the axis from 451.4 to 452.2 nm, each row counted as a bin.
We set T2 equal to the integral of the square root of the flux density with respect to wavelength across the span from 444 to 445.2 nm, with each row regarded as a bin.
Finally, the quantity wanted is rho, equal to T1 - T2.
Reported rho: -1.7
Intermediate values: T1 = 3.0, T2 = 4.6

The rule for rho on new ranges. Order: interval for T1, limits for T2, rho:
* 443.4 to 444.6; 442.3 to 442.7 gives 3.2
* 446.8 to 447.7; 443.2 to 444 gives 0.3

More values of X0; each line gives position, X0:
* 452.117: 0.066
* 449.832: 0.061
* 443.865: 0.063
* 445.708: 0.075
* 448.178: 0.074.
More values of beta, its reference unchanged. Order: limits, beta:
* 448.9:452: -0.94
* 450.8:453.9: -0.42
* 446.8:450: -1.06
